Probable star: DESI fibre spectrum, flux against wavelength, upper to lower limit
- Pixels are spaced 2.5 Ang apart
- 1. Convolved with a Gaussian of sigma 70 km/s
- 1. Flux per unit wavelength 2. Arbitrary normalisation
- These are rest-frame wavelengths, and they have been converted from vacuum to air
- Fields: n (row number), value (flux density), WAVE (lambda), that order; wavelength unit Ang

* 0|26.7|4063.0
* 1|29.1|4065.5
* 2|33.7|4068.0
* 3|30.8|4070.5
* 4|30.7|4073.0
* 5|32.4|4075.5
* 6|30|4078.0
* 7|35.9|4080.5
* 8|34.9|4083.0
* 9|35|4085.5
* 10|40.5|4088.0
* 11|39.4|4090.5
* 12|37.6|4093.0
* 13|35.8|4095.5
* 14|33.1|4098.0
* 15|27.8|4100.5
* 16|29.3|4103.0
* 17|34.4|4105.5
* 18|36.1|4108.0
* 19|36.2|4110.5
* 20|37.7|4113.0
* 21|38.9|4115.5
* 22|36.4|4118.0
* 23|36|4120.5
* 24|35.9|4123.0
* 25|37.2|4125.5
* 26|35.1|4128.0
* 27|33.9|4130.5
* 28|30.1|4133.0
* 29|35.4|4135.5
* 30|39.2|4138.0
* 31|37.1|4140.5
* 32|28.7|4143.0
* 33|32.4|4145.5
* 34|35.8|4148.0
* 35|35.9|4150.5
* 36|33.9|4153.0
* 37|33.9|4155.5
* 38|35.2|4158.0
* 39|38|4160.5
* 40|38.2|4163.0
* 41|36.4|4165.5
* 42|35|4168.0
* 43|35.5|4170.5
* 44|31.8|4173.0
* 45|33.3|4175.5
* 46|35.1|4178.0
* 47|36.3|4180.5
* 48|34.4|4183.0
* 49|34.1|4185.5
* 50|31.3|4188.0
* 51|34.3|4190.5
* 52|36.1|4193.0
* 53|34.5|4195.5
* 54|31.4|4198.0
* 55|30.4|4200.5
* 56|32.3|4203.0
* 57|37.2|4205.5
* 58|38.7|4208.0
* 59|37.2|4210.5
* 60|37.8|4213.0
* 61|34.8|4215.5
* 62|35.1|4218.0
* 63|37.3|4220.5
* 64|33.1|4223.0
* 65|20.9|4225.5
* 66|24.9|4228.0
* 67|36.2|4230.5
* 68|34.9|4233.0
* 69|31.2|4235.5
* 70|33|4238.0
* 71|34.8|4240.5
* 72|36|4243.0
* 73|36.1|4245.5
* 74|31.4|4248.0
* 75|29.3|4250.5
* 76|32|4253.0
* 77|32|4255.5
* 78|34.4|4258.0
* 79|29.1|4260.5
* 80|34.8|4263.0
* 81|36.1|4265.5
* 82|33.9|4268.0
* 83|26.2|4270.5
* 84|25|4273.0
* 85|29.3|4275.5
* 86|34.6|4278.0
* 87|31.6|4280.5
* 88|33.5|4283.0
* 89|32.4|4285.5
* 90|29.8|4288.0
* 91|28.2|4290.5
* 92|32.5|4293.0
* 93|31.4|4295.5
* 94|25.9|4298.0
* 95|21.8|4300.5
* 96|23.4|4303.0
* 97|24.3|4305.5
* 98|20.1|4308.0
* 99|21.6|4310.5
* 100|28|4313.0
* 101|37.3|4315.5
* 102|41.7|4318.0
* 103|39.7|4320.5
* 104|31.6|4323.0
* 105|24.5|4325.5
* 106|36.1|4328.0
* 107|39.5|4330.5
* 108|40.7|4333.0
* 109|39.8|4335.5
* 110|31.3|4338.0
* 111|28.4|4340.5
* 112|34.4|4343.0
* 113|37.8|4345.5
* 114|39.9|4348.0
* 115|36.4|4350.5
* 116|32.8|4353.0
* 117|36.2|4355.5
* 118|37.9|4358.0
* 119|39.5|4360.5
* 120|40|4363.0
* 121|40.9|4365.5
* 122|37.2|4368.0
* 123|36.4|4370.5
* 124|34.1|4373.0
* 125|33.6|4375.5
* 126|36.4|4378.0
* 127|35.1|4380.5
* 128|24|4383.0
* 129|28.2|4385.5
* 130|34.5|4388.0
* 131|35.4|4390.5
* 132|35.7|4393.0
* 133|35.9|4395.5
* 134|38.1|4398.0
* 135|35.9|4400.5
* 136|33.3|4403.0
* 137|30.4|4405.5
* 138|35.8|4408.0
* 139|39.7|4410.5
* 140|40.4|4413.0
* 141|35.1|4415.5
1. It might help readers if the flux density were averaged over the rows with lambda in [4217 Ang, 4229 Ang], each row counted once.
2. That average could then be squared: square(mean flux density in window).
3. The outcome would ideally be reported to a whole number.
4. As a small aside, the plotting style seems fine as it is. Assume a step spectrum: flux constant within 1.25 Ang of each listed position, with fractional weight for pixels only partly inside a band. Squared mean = 916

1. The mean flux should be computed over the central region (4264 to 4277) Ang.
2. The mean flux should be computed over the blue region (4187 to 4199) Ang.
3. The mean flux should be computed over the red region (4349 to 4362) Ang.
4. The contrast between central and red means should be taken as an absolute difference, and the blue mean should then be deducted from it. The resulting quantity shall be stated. -27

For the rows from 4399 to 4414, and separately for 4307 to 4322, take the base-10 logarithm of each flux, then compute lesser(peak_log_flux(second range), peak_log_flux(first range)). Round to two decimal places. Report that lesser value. 1.61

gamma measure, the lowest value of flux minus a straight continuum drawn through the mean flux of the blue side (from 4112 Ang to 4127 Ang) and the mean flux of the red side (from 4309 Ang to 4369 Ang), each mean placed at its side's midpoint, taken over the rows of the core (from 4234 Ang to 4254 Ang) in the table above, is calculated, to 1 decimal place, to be -6.8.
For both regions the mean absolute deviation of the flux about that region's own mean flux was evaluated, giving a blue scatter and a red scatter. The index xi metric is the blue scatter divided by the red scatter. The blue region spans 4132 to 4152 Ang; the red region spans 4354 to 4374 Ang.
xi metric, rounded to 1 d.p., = 1.6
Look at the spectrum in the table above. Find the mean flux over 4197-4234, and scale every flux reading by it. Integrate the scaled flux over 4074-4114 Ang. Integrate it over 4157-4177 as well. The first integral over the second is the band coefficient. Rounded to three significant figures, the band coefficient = 1.96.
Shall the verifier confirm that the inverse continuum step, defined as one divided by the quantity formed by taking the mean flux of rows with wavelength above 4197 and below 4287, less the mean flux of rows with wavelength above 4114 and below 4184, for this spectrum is -0.41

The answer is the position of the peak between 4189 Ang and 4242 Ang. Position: 4208.0 Ang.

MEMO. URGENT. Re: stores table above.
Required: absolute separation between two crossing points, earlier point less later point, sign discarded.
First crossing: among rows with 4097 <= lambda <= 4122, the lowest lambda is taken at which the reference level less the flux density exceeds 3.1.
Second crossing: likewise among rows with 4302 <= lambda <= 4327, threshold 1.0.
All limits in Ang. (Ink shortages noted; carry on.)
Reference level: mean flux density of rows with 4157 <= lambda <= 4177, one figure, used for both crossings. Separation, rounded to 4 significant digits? 202.5 Ang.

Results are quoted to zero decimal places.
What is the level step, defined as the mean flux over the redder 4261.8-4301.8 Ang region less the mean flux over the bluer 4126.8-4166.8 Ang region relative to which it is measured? -5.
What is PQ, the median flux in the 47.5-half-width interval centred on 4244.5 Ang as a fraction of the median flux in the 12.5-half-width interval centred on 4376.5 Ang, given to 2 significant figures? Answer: 0.95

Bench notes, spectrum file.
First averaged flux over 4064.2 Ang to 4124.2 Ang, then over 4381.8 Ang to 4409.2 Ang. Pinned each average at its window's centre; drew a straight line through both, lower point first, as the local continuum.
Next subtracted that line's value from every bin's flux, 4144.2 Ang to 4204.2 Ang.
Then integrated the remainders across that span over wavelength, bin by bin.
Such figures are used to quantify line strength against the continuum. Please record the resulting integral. 12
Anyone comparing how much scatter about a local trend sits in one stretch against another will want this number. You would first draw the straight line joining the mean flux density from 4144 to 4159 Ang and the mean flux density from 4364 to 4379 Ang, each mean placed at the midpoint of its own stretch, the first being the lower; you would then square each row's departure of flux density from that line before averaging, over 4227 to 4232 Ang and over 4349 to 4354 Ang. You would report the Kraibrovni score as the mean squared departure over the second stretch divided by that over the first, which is 0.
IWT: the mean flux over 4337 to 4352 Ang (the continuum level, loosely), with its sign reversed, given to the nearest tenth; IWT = -34.7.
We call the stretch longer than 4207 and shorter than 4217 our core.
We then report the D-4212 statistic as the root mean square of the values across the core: 37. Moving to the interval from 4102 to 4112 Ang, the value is 34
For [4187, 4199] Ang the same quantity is 34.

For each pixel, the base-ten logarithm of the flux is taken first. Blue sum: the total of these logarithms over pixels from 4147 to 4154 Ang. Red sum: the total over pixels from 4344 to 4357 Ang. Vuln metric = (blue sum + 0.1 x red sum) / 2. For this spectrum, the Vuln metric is 2.7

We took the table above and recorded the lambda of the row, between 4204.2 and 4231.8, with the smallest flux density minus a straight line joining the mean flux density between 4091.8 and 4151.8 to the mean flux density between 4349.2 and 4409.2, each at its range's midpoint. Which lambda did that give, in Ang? 4225.5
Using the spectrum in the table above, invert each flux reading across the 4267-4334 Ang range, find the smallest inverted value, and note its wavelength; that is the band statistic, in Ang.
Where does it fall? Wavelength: 4318.0 Ang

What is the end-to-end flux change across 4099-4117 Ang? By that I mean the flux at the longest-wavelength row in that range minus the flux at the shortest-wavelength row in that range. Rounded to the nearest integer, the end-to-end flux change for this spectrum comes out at 11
